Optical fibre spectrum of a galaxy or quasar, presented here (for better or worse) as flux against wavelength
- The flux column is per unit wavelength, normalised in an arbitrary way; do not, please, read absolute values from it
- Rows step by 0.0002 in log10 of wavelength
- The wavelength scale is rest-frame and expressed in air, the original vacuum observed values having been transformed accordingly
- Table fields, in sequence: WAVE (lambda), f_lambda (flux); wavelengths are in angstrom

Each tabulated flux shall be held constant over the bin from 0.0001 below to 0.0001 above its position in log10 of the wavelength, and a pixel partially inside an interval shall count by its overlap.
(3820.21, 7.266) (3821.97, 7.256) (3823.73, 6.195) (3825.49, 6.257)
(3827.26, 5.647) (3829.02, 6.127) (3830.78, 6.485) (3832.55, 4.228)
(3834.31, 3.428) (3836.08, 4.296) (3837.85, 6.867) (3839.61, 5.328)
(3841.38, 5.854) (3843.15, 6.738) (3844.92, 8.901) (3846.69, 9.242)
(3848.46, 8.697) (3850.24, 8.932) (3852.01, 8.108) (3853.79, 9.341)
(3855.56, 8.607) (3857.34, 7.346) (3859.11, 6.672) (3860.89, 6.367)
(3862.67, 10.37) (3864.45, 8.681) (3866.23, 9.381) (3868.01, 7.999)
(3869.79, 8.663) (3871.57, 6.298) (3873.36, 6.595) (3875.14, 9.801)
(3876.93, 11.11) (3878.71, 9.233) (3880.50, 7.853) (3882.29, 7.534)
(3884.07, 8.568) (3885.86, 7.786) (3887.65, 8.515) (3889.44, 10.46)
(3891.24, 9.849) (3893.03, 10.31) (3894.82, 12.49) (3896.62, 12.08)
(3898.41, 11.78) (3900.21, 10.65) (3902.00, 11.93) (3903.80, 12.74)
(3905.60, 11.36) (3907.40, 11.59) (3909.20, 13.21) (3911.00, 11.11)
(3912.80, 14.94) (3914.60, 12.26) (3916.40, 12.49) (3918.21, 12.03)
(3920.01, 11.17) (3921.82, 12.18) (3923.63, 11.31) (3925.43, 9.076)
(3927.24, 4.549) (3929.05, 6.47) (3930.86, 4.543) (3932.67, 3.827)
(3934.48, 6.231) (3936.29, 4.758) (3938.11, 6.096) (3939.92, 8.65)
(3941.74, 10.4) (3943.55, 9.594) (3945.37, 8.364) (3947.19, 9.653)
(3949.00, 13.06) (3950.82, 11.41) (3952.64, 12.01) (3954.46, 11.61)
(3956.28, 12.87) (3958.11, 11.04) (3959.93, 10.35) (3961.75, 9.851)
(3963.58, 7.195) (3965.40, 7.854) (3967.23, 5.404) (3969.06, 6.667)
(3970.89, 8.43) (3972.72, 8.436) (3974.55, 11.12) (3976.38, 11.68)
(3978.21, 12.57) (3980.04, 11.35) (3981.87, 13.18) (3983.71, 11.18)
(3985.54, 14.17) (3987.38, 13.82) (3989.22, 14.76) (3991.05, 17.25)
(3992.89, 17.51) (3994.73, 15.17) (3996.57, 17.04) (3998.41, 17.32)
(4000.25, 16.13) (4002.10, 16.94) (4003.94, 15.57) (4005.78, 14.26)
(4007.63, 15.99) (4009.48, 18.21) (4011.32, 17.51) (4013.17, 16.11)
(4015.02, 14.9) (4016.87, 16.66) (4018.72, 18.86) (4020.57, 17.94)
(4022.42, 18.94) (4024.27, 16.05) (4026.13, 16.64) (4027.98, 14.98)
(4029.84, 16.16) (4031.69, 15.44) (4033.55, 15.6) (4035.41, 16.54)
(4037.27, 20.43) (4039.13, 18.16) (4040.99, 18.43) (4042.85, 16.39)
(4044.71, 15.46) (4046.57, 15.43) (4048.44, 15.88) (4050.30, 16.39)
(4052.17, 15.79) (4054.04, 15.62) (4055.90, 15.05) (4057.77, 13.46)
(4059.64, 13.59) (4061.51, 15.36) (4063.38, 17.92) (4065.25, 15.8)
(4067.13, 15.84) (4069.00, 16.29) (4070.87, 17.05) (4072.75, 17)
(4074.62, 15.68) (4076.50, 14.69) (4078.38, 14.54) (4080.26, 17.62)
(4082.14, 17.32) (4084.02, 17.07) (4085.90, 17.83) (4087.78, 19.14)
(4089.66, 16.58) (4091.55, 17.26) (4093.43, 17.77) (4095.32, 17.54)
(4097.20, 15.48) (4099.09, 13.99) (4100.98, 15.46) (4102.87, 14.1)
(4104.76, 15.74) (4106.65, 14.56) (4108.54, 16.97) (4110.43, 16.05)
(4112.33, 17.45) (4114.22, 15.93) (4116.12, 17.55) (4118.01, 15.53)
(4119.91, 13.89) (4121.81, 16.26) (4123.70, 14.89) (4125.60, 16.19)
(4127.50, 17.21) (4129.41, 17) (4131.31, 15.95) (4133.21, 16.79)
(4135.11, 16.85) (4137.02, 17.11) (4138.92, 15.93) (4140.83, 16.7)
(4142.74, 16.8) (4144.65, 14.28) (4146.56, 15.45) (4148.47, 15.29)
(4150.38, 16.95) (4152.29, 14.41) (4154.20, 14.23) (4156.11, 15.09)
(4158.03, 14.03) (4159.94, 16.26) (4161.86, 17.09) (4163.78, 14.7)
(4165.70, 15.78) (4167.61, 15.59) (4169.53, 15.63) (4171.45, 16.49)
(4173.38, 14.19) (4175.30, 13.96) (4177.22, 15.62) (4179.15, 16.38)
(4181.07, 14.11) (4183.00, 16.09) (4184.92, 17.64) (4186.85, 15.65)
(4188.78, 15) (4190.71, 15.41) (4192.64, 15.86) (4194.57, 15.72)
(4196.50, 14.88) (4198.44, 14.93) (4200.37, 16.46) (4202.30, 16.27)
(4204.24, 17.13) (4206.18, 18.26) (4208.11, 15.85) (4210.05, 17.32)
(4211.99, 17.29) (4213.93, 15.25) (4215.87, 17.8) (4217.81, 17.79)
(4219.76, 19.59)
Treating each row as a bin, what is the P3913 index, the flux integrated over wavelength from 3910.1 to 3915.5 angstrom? 69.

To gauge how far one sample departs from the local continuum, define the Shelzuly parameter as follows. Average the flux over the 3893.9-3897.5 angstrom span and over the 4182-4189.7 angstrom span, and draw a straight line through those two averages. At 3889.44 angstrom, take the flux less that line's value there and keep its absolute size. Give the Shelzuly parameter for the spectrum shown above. 1.7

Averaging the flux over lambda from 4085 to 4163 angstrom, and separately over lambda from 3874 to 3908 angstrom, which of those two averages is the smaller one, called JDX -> 10.3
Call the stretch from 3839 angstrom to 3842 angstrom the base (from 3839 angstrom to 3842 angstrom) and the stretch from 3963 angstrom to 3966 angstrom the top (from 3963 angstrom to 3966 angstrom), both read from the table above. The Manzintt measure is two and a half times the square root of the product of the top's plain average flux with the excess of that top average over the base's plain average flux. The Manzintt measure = 10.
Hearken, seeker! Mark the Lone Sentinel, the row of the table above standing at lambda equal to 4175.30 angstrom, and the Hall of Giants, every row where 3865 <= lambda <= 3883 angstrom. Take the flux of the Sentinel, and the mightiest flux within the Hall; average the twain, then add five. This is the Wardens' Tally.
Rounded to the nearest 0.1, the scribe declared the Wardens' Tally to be 17.5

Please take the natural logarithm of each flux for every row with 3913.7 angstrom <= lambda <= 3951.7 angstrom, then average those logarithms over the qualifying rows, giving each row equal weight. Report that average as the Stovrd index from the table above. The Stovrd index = 2.13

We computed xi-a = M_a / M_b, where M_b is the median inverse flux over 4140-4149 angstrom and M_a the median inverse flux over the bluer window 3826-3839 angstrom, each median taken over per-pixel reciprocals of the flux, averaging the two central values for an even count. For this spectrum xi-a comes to 2.7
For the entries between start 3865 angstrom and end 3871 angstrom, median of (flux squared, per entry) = 75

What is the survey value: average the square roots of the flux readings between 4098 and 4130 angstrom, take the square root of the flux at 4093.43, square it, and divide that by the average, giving 4.5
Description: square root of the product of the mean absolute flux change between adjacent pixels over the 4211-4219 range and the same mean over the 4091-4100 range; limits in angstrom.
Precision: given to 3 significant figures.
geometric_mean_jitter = 1.28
